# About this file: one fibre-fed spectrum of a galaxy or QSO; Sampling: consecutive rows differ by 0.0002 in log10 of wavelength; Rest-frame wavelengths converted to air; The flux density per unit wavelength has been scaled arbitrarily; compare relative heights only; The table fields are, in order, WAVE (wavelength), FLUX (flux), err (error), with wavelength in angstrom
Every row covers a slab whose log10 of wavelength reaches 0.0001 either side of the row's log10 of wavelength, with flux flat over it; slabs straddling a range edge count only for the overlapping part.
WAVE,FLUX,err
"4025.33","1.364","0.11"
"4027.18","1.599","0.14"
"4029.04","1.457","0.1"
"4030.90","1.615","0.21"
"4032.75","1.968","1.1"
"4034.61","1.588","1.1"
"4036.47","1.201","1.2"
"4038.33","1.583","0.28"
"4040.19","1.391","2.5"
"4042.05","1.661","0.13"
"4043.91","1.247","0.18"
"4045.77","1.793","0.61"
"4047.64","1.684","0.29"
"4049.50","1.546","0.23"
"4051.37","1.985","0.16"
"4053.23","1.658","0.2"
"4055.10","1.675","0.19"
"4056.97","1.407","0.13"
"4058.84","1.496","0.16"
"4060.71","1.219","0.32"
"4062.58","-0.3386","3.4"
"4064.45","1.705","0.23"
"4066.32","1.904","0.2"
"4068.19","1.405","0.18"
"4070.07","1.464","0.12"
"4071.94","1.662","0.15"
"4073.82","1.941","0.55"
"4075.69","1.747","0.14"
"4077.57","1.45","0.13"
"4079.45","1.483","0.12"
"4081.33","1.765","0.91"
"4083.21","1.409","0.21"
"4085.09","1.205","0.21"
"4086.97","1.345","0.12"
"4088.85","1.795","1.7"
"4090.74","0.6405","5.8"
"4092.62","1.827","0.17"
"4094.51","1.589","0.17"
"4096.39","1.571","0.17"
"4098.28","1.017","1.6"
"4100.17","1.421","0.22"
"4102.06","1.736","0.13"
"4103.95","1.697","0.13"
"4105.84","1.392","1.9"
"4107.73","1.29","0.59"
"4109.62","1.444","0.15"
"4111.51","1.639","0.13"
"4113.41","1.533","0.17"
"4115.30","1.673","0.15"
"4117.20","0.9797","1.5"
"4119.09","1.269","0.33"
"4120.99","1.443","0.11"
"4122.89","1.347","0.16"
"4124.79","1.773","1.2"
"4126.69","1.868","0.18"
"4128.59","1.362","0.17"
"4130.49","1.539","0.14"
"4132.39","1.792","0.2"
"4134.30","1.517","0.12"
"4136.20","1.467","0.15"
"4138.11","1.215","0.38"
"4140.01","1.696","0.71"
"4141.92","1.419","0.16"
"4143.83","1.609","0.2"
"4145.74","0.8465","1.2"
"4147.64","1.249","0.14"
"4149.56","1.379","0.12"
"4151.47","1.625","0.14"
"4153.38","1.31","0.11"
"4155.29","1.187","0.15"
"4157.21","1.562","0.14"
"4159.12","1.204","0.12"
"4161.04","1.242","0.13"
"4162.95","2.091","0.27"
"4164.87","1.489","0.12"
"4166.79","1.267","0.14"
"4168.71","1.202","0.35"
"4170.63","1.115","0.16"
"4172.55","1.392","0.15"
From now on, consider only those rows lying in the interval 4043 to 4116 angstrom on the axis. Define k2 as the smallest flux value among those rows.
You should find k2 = -0.3386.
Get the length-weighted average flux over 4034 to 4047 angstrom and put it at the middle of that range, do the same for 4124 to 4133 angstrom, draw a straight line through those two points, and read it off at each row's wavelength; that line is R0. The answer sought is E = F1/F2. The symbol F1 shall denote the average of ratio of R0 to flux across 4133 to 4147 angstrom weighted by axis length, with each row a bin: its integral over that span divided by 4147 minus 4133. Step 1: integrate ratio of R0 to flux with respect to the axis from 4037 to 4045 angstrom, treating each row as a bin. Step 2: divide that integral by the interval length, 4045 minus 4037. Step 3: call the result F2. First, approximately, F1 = 1.3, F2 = 1.04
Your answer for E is 1.2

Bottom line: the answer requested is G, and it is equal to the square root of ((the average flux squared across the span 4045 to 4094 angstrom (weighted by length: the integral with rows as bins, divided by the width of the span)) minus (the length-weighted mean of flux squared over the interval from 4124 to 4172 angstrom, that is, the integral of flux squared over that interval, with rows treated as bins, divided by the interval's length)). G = 0.55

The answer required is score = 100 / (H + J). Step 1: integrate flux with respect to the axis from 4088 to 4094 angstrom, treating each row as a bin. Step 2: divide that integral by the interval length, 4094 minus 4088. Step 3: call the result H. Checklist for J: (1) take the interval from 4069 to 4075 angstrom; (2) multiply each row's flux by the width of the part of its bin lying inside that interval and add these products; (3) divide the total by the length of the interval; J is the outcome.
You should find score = 32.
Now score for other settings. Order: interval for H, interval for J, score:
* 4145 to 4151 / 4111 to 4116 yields 35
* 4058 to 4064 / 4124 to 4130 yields 40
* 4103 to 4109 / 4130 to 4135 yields 32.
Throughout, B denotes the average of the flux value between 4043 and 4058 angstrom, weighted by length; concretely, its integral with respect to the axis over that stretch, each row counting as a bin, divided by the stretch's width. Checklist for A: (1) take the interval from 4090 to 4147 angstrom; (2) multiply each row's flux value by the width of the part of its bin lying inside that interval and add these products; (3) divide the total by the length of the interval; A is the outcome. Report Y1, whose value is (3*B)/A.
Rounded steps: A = 1.46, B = 1.62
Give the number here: 3.35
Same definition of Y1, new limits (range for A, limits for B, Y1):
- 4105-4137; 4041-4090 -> 3.04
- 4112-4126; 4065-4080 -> 3.40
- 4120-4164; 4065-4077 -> 3.44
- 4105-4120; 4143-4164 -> 2.97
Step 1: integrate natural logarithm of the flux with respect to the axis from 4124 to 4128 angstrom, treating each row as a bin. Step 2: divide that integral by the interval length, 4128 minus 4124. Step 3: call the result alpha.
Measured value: 0.57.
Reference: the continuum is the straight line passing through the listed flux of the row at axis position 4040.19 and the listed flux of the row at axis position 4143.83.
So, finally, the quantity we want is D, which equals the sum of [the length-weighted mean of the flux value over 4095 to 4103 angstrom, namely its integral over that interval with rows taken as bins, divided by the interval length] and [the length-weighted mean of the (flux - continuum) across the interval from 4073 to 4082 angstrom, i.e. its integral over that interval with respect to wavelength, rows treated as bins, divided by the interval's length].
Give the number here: 1.65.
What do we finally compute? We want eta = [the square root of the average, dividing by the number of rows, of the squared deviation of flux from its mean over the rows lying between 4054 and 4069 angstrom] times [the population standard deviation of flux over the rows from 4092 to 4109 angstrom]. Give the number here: 0.16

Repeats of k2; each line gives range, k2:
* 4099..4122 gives 0.9797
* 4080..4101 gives 0.6405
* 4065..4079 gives 1.405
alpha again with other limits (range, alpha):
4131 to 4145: 0.41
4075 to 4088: 0.39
